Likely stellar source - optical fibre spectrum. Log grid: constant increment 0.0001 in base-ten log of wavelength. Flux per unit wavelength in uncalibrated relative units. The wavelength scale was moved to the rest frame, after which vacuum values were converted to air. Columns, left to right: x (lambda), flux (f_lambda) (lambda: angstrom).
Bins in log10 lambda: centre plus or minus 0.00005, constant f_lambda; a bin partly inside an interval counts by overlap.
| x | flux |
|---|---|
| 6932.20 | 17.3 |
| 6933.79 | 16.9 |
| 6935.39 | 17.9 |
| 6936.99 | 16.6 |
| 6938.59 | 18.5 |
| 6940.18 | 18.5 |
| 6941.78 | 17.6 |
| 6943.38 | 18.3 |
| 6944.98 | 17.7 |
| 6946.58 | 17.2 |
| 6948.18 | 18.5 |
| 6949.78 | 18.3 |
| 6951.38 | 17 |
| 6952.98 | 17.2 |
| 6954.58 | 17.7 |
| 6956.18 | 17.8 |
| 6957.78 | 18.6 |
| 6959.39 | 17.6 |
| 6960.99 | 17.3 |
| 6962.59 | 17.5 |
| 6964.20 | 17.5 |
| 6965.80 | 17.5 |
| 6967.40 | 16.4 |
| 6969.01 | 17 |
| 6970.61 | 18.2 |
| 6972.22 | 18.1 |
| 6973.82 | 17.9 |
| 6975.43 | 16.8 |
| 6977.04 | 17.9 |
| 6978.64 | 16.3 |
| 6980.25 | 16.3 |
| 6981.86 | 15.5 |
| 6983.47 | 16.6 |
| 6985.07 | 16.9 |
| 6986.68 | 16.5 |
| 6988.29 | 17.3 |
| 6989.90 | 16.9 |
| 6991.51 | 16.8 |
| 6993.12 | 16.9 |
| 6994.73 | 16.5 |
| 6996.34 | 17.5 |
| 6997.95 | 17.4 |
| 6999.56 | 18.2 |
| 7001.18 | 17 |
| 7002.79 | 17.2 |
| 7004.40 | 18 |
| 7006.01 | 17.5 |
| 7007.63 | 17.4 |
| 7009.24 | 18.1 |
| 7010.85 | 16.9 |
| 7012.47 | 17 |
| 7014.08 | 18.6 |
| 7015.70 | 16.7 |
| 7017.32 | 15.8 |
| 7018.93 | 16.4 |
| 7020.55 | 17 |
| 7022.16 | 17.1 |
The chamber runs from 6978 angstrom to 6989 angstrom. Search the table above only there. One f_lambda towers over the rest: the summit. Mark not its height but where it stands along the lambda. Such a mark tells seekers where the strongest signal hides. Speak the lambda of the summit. 6988.29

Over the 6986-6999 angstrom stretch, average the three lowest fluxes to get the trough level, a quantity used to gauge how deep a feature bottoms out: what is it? 16.60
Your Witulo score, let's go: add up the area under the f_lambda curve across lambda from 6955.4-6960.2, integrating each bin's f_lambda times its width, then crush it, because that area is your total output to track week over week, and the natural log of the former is 4.46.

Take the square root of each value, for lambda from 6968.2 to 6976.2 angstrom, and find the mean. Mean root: 4.19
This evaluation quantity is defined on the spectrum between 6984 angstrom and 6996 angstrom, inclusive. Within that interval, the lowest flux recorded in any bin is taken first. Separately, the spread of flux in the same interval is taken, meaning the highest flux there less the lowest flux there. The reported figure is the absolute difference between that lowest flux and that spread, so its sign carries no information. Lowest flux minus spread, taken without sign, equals 15.7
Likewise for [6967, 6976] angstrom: 14.6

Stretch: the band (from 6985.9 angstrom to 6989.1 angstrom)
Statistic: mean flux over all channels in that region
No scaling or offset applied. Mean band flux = 16.9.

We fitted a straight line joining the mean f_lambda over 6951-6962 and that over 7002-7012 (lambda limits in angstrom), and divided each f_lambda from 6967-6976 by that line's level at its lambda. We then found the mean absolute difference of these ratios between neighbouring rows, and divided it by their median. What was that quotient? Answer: 0.0366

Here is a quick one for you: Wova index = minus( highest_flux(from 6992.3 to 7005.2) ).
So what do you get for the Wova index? -18.2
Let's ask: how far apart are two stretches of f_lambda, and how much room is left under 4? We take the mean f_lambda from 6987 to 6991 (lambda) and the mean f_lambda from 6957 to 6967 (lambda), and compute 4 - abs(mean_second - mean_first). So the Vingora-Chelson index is 3.4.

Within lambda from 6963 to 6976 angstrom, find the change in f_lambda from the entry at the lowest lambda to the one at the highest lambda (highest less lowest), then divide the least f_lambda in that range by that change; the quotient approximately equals -23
